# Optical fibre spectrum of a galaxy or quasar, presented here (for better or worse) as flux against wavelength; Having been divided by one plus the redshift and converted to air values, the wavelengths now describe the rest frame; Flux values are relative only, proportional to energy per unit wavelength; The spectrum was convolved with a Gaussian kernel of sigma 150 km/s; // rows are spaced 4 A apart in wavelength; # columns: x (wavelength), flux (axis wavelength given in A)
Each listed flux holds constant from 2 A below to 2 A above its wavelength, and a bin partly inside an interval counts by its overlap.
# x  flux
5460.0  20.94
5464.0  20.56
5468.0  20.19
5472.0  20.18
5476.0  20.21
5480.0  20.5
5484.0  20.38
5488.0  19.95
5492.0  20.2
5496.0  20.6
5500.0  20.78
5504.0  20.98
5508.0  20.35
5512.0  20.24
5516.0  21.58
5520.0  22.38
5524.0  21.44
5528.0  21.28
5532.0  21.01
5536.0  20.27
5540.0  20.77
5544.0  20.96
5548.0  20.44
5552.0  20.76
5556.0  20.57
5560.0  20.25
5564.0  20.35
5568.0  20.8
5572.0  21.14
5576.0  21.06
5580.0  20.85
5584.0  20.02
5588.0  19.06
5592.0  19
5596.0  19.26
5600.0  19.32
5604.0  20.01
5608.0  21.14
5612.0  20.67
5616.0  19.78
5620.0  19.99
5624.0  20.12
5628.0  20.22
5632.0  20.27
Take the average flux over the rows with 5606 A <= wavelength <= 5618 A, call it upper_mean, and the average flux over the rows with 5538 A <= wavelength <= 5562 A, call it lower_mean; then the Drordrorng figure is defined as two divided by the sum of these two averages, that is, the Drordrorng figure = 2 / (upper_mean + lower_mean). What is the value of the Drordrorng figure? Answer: 0.0486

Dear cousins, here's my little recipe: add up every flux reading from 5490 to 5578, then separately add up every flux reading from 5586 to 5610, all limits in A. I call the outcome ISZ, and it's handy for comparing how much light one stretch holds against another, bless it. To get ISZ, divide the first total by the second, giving 3.9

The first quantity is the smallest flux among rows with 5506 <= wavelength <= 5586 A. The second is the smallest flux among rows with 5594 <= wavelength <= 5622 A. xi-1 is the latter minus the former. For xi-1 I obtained -0.76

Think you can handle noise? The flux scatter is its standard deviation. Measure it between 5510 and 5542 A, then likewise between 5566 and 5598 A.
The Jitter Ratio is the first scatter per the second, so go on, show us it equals 0.77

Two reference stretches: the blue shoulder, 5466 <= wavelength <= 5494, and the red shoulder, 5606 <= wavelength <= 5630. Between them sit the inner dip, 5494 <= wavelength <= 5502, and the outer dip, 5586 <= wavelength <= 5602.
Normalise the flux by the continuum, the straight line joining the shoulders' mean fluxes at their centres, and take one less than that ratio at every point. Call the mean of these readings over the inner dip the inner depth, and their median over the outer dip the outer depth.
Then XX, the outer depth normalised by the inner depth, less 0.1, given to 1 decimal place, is -2.6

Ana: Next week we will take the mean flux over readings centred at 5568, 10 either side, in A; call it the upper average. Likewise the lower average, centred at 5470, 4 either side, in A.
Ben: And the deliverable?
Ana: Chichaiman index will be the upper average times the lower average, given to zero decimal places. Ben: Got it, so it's 418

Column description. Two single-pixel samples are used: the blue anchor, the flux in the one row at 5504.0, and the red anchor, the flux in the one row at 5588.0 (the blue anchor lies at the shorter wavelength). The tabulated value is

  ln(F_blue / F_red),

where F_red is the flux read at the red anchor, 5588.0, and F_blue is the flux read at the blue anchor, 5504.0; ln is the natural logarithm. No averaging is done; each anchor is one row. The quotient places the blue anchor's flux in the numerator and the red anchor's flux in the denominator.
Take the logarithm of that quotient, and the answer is 0.10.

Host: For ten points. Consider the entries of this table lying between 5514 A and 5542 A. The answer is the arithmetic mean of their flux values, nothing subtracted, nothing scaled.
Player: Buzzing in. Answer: 21.2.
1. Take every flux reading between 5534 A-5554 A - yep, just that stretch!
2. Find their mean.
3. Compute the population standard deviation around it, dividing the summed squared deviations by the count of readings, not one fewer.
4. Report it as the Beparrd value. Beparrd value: 0.25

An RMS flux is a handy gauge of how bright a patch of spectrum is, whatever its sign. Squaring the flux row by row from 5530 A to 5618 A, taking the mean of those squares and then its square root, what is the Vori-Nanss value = 20.4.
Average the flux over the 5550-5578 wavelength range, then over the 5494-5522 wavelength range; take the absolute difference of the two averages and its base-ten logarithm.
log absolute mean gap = -0.5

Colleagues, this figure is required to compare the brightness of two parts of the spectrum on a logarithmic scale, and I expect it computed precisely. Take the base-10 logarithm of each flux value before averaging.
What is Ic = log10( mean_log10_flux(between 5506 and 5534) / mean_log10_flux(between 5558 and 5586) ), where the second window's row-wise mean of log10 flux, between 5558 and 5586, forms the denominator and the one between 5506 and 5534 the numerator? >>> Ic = 0.004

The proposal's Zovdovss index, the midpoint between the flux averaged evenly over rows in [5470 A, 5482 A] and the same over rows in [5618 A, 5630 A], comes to 20.2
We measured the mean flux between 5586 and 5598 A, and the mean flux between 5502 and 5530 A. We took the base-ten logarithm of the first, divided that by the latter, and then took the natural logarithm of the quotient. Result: -2.81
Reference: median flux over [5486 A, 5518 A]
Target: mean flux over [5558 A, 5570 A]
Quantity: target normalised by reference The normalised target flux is 1.00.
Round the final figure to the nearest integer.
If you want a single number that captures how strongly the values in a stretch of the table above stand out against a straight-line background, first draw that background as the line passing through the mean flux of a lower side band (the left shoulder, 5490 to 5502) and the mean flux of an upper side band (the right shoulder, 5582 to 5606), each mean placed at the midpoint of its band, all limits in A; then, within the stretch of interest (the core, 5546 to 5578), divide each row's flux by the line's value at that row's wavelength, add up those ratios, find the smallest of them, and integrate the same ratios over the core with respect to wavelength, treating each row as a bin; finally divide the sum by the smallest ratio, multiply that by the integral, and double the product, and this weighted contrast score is 546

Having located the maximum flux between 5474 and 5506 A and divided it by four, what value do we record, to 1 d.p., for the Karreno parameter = 5.2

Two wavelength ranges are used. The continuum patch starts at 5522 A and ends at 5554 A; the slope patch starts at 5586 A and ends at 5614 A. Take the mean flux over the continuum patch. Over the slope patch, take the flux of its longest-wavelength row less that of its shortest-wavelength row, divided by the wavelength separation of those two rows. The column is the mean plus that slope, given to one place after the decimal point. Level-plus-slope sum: 20.9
